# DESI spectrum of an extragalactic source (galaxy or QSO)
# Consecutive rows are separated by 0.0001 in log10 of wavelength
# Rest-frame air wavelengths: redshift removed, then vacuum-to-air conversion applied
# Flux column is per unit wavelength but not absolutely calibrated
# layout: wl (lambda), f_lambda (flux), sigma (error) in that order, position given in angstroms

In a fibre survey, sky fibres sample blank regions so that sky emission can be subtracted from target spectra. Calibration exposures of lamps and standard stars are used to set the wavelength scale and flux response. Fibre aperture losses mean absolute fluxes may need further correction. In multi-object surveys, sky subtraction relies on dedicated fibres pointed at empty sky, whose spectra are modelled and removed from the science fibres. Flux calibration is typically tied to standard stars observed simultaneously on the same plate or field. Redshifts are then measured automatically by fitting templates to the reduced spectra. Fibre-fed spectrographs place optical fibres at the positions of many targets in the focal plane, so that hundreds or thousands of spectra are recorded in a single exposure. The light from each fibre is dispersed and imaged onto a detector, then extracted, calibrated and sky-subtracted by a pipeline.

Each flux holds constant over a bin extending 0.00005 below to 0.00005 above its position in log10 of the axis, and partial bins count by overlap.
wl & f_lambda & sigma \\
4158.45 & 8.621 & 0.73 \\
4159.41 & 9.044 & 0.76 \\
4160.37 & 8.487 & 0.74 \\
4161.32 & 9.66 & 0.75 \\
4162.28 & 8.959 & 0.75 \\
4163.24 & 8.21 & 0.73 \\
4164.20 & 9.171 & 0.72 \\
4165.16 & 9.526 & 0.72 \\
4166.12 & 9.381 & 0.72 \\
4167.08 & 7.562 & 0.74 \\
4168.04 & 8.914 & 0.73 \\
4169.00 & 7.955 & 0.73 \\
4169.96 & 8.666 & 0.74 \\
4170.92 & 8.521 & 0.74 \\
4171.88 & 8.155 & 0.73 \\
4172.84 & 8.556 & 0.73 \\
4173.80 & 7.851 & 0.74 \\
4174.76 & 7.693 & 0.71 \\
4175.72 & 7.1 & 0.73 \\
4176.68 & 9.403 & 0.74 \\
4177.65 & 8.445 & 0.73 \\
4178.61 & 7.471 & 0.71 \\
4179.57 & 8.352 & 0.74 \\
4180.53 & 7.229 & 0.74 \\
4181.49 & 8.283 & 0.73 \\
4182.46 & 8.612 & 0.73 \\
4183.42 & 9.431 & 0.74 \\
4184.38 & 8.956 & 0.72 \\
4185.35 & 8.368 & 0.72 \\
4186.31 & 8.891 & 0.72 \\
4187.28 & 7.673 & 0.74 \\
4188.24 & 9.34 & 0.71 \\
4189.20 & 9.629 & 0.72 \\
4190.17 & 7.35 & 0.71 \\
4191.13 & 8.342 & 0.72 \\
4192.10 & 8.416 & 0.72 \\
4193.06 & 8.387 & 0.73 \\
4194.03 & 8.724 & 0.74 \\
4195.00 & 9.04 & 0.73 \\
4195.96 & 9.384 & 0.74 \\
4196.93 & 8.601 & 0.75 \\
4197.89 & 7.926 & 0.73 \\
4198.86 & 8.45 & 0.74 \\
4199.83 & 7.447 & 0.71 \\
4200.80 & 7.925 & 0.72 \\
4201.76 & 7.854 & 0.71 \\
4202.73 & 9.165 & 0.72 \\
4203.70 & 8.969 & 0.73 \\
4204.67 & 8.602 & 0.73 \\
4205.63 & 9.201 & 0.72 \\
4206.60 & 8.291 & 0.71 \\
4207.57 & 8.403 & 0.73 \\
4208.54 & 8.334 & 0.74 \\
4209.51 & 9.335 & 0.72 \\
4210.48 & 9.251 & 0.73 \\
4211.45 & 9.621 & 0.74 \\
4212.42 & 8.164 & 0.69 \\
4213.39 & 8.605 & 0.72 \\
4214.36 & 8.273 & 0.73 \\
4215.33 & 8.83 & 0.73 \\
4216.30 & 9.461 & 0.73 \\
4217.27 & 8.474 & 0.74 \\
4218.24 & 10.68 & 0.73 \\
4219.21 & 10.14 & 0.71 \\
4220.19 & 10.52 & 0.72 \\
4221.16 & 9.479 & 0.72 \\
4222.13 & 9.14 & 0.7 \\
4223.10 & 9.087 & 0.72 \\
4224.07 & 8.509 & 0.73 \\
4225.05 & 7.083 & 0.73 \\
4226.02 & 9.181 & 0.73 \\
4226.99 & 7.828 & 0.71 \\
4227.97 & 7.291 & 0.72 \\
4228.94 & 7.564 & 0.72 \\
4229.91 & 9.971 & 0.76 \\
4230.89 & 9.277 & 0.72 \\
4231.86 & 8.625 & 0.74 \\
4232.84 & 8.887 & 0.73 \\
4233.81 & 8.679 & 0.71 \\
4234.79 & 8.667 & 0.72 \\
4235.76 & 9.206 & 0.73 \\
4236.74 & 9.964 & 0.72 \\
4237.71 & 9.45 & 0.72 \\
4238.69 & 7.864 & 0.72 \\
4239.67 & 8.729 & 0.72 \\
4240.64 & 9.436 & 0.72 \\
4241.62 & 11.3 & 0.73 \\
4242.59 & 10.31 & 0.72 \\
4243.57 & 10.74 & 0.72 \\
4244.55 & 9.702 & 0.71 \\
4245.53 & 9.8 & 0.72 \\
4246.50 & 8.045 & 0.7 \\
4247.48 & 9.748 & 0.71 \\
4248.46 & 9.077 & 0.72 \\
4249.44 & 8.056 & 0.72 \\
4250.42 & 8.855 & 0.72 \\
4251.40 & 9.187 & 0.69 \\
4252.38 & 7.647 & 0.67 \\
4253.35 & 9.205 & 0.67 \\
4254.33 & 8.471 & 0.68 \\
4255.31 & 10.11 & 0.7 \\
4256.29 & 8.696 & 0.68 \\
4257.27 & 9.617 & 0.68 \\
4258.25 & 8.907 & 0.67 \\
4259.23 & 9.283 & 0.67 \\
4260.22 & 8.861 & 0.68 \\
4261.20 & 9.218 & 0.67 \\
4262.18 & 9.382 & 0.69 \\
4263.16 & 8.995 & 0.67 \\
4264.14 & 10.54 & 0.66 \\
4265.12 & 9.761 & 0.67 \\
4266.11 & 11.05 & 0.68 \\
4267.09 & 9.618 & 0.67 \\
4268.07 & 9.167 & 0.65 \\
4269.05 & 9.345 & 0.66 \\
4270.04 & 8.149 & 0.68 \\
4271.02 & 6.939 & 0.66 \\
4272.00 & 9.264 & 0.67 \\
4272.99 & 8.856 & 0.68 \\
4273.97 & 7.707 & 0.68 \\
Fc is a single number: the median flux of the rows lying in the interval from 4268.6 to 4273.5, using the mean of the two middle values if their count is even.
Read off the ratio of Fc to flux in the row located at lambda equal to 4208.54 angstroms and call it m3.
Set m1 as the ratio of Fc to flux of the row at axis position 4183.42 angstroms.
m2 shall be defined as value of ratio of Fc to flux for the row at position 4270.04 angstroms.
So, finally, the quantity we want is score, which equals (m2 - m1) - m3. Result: -0.91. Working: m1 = 0.94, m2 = 1.09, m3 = 1.06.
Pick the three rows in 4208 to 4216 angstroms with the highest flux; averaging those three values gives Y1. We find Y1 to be 9.4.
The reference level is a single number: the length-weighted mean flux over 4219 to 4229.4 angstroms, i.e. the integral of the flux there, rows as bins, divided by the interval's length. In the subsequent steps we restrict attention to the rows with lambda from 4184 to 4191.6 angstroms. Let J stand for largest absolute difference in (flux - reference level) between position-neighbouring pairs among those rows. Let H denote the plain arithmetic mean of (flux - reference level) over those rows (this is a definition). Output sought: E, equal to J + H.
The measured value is 2.2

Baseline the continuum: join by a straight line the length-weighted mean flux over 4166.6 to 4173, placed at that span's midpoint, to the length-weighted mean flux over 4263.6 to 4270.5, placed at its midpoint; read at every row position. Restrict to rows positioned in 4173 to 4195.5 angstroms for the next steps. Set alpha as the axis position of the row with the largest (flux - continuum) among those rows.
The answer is 4189.20 angstroms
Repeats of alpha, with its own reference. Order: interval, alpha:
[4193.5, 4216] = 4211.45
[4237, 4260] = 4241.62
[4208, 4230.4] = 4218.24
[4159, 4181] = 4161.32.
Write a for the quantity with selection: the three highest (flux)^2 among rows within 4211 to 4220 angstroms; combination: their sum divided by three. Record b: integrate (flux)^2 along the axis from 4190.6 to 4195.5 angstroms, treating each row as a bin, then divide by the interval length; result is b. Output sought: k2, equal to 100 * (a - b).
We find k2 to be 2953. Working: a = 103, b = 74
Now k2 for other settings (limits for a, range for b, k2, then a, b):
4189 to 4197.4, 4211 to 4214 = 1030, 87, 77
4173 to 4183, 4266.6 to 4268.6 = -1060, 78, 89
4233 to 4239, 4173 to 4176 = 3180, 91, 59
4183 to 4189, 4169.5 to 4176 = 1946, 85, 66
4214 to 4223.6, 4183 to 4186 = 2967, 109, 80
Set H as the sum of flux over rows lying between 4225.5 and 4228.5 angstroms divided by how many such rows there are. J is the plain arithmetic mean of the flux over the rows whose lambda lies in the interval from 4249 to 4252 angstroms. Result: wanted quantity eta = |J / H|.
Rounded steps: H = 8.1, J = 8.7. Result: 1.07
